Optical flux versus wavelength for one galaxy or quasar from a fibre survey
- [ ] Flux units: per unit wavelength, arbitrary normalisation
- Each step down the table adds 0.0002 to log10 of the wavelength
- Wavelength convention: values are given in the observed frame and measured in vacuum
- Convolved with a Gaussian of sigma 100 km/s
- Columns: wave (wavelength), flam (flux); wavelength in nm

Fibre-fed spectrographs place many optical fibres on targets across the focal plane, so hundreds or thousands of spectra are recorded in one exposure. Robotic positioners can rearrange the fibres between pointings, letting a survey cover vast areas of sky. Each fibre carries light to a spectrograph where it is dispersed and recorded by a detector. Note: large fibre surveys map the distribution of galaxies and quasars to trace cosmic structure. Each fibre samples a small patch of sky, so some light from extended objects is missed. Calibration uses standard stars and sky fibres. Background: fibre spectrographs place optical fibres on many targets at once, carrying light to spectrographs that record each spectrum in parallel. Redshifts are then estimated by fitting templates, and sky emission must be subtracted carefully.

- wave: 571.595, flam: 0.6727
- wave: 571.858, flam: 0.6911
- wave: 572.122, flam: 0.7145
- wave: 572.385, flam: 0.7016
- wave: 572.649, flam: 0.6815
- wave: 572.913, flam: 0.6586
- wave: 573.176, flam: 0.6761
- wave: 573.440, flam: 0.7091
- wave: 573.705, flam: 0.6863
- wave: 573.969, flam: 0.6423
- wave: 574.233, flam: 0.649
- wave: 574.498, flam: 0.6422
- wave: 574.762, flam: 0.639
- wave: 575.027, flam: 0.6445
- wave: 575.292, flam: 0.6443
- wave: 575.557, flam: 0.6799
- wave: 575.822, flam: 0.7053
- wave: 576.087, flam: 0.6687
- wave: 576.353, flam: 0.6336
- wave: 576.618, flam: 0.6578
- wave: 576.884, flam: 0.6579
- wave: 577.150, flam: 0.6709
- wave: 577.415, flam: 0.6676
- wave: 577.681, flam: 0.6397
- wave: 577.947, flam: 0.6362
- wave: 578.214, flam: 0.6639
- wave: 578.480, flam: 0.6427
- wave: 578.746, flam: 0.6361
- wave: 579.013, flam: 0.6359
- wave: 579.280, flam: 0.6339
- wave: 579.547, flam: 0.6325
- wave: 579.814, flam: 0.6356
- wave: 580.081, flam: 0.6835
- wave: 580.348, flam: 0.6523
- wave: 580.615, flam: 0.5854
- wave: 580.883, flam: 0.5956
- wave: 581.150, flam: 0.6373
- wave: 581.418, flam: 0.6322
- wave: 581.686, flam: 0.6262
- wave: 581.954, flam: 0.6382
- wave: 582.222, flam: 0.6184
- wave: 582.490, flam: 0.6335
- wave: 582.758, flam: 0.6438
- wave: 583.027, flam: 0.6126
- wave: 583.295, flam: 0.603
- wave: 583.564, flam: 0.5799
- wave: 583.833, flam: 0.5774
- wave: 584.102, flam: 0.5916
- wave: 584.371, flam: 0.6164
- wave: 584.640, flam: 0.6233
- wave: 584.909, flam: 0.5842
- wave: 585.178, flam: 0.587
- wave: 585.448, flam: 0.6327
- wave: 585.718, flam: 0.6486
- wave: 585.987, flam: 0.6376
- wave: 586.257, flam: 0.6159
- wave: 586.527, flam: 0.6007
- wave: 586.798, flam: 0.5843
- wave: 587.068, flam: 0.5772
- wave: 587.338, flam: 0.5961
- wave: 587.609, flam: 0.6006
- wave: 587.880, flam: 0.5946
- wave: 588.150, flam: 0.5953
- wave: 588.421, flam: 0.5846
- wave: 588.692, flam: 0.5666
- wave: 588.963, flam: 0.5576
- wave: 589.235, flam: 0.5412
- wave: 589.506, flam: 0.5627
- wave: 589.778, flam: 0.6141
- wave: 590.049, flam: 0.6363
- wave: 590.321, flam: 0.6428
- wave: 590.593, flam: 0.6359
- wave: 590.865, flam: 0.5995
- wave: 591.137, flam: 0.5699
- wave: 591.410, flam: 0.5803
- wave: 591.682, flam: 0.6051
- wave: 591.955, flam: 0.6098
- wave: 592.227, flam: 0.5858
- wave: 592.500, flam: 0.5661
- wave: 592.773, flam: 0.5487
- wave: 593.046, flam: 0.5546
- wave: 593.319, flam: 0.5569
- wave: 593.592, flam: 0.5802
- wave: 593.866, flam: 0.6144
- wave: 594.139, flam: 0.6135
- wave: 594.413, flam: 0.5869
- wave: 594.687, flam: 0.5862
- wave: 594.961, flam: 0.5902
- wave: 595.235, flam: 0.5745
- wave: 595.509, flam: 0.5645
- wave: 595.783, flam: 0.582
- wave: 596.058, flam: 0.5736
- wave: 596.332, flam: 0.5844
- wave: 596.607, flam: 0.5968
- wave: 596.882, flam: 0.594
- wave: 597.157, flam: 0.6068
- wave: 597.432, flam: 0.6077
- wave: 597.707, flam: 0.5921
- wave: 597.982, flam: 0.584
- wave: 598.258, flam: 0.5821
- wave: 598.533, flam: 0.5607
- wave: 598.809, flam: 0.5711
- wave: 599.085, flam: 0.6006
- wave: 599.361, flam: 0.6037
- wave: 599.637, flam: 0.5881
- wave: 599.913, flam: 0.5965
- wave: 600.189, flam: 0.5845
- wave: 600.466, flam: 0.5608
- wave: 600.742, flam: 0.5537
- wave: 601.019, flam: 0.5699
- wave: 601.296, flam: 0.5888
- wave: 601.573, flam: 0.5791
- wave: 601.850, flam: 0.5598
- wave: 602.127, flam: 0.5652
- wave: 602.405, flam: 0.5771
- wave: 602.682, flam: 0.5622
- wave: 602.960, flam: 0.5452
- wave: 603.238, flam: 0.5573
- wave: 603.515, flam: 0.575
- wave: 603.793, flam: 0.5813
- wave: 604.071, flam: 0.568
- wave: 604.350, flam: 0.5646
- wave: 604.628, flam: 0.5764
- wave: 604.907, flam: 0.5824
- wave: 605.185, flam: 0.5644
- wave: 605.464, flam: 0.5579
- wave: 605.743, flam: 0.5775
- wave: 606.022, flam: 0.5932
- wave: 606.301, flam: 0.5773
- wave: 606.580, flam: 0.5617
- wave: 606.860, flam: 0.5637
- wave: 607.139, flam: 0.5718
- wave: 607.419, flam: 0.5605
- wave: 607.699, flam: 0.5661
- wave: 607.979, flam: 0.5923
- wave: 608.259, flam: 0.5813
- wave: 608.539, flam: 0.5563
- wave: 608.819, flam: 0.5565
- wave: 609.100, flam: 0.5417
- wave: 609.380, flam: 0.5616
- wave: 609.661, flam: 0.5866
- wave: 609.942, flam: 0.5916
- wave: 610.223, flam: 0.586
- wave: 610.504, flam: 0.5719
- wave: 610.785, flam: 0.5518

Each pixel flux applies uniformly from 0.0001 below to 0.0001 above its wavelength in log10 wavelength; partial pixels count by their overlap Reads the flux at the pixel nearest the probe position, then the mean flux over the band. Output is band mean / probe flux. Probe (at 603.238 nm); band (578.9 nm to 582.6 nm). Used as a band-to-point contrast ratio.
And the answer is 1.133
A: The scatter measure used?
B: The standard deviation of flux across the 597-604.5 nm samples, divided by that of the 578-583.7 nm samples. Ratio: 0.70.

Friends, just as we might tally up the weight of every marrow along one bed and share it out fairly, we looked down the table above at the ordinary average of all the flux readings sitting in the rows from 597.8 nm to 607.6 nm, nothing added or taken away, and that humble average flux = 0.57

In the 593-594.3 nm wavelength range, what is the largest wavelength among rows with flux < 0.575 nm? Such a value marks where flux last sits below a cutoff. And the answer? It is 593.319 nm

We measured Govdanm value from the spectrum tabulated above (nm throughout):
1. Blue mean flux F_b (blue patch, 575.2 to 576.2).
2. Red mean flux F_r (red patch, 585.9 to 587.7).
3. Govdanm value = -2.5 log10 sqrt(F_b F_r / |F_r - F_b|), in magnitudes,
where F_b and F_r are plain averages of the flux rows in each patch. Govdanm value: -0.9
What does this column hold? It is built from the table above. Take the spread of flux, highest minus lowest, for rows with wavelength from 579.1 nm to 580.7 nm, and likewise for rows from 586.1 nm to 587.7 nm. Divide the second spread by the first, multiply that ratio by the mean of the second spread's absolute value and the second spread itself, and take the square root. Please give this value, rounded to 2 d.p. 0.12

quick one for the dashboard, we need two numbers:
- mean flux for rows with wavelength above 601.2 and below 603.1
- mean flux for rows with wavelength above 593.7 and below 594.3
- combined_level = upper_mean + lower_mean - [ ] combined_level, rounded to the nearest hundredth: 1.18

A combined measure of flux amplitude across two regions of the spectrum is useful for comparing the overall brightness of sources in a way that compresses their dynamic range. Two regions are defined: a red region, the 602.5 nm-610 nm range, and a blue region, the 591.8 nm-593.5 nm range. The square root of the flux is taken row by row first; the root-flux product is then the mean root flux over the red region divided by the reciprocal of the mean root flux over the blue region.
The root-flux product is 0.570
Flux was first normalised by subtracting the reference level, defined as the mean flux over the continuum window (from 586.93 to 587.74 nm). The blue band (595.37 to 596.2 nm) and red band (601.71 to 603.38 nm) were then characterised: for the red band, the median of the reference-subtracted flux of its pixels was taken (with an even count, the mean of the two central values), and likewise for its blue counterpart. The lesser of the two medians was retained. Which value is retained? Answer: -0.030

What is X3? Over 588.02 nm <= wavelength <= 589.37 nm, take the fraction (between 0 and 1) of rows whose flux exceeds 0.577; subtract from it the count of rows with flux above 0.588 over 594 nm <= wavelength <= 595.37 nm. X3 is -1.6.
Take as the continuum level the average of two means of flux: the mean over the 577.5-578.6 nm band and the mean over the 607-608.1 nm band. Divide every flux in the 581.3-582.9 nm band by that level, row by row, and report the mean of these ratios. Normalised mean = 1.04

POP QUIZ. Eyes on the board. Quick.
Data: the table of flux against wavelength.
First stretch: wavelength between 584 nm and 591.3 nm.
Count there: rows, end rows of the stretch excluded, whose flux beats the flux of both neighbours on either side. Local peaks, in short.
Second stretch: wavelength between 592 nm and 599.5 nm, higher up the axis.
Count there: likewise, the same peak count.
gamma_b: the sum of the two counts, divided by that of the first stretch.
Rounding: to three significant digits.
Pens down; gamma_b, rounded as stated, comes 2.00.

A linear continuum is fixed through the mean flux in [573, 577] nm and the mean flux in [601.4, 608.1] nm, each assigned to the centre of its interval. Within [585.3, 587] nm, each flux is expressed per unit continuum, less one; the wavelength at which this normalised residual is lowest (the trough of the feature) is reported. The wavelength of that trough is 586.798 nm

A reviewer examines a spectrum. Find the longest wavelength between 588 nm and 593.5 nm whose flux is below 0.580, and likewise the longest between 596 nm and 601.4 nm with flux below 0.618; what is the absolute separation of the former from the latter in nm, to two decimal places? 7.98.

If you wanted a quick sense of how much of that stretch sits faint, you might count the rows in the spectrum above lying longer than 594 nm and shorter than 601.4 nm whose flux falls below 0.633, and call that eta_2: 27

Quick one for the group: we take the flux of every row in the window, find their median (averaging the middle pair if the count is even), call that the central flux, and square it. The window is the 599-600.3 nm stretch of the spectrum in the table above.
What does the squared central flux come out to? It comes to 0.356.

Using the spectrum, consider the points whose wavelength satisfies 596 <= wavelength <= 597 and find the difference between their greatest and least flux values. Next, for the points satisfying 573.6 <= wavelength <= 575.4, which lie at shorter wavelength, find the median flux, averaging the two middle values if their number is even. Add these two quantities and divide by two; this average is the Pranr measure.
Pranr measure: 0.334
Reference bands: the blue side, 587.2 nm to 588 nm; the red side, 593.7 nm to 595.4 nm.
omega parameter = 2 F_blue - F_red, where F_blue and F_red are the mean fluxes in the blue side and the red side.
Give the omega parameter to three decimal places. 0.600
